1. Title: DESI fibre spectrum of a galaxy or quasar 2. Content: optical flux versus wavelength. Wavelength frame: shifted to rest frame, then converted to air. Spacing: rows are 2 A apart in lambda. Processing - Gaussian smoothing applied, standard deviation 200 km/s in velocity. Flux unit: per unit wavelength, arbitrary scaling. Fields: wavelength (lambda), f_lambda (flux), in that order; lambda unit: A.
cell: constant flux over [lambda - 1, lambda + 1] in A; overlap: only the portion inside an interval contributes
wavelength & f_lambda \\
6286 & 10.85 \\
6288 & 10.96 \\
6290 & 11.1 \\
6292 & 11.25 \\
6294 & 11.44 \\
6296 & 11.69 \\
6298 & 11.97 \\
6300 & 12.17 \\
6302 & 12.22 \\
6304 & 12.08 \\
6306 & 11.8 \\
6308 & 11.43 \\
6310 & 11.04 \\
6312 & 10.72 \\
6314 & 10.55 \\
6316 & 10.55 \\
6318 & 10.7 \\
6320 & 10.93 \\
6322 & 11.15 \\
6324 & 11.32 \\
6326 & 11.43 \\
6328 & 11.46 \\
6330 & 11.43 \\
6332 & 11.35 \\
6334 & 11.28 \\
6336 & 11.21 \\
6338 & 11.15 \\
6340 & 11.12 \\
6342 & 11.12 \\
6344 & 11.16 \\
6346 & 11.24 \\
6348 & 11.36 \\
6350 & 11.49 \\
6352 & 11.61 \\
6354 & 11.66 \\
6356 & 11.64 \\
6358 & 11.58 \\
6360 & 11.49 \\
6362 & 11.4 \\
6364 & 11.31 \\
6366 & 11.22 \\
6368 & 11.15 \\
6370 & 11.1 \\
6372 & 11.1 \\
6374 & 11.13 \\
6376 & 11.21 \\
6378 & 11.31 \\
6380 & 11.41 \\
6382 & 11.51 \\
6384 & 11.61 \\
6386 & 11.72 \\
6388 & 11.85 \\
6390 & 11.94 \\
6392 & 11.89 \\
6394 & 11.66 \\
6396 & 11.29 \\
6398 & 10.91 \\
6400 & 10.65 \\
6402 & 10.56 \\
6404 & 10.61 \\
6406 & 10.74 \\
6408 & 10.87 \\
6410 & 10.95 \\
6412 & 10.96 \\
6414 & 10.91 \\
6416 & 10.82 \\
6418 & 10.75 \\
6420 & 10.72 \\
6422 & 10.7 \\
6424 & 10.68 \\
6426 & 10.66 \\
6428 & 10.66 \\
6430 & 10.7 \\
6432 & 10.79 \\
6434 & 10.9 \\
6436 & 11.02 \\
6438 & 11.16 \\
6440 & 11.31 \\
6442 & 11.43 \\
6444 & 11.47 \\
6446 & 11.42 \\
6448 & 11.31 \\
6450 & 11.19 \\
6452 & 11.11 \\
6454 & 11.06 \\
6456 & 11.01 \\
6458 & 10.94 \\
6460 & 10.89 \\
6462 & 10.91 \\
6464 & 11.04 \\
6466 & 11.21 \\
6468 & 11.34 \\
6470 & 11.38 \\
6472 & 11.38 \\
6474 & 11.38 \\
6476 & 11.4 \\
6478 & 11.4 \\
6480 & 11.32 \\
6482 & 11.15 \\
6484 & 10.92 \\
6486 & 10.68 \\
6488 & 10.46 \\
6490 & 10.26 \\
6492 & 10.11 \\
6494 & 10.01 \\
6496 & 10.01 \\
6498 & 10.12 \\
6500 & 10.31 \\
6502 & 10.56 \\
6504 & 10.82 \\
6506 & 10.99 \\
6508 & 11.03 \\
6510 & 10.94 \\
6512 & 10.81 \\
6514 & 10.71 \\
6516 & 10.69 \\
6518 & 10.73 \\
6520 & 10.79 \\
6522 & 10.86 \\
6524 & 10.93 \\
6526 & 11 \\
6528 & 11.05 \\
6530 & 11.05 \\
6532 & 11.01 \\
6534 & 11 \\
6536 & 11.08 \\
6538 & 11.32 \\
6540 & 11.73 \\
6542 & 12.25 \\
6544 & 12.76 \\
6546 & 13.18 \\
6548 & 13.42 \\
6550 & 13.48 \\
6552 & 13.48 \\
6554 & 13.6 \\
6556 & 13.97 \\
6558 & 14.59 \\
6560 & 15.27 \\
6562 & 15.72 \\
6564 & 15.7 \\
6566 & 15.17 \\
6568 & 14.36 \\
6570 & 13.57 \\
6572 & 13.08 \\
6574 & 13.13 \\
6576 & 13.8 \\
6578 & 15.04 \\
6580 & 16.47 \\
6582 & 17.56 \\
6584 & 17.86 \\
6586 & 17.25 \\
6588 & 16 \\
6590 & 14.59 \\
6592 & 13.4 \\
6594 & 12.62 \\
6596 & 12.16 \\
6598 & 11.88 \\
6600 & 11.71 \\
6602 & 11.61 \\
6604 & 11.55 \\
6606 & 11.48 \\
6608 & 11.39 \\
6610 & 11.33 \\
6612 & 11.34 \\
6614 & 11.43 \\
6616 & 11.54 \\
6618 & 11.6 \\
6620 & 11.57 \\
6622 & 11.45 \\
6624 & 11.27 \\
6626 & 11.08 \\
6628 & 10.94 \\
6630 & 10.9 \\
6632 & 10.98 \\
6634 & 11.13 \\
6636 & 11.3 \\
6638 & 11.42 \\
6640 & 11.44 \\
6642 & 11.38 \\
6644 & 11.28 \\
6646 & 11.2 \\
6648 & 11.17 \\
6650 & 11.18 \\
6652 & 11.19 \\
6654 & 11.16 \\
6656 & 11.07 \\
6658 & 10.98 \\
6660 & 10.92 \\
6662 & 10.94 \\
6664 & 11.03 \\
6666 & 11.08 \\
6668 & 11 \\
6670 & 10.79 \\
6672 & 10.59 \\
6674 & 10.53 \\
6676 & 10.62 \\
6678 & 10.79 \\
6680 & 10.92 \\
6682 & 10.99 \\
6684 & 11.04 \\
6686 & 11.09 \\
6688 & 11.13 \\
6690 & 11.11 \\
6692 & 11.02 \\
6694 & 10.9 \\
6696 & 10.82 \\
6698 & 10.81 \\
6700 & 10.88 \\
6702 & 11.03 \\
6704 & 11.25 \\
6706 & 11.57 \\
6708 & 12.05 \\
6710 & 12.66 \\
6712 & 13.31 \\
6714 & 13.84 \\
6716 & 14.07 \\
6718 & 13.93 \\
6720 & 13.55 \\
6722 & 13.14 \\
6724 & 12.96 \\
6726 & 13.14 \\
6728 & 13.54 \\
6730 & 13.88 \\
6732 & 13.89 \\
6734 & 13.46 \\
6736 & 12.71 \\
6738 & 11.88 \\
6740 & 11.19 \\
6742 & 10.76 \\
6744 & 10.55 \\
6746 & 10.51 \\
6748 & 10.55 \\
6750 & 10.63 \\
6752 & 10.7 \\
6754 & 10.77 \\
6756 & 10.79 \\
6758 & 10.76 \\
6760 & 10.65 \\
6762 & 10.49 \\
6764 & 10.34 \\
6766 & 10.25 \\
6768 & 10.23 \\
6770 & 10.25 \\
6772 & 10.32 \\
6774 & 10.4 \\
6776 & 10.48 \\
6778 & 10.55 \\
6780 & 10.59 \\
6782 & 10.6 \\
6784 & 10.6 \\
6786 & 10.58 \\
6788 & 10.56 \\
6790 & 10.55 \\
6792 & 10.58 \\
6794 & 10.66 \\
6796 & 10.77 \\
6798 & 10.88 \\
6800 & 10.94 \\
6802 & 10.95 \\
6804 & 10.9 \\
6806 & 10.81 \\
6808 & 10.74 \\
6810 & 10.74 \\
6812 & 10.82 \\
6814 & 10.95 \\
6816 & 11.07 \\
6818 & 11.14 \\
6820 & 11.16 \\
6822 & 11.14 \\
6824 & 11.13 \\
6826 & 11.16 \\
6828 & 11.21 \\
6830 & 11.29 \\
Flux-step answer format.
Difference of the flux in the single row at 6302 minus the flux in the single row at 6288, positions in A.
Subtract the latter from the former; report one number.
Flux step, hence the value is 1.3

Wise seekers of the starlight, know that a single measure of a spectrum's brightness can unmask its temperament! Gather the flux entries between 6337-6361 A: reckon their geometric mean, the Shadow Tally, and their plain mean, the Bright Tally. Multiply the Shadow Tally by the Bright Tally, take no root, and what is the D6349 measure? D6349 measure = 130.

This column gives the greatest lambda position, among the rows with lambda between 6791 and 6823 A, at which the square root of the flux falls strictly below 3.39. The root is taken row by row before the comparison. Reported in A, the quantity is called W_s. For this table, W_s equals 6822 A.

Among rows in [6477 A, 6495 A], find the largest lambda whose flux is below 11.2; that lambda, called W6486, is 6494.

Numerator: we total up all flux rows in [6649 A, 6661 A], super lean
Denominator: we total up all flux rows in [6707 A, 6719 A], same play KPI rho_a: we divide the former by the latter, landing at 0.83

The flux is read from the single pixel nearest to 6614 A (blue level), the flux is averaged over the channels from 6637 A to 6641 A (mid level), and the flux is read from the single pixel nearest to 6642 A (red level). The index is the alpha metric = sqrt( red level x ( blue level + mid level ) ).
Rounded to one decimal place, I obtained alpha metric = 16.1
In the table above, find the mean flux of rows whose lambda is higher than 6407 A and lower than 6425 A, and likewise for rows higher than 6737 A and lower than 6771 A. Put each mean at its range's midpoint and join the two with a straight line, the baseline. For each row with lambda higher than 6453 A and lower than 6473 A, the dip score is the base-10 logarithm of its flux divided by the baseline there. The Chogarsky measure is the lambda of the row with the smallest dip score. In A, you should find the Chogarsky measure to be 6460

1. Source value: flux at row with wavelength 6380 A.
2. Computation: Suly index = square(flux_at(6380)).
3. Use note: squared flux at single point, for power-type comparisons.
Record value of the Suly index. 130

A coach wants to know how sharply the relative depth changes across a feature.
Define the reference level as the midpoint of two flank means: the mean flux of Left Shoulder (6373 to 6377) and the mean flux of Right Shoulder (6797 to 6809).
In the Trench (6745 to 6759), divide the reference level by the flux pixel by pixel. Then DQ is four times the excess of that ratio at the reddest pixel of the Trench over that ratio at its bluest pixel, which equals -0.10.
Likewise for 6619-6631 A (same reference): 0.23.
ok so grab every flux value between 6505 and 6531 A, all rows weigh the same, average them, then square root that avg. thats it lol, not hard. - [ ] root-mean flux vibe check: 3.30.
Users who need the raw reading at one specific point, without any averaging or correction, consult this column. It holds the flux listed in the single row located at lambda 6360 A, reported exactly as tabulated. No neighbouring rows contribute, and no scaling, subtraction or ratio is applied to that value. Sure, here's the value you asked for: 11.49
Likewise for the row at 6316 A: 10.55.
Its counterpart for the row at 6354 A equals 11.66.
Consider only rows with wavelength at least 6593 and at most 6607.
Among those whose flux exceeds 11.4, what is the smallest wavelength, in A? 6594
